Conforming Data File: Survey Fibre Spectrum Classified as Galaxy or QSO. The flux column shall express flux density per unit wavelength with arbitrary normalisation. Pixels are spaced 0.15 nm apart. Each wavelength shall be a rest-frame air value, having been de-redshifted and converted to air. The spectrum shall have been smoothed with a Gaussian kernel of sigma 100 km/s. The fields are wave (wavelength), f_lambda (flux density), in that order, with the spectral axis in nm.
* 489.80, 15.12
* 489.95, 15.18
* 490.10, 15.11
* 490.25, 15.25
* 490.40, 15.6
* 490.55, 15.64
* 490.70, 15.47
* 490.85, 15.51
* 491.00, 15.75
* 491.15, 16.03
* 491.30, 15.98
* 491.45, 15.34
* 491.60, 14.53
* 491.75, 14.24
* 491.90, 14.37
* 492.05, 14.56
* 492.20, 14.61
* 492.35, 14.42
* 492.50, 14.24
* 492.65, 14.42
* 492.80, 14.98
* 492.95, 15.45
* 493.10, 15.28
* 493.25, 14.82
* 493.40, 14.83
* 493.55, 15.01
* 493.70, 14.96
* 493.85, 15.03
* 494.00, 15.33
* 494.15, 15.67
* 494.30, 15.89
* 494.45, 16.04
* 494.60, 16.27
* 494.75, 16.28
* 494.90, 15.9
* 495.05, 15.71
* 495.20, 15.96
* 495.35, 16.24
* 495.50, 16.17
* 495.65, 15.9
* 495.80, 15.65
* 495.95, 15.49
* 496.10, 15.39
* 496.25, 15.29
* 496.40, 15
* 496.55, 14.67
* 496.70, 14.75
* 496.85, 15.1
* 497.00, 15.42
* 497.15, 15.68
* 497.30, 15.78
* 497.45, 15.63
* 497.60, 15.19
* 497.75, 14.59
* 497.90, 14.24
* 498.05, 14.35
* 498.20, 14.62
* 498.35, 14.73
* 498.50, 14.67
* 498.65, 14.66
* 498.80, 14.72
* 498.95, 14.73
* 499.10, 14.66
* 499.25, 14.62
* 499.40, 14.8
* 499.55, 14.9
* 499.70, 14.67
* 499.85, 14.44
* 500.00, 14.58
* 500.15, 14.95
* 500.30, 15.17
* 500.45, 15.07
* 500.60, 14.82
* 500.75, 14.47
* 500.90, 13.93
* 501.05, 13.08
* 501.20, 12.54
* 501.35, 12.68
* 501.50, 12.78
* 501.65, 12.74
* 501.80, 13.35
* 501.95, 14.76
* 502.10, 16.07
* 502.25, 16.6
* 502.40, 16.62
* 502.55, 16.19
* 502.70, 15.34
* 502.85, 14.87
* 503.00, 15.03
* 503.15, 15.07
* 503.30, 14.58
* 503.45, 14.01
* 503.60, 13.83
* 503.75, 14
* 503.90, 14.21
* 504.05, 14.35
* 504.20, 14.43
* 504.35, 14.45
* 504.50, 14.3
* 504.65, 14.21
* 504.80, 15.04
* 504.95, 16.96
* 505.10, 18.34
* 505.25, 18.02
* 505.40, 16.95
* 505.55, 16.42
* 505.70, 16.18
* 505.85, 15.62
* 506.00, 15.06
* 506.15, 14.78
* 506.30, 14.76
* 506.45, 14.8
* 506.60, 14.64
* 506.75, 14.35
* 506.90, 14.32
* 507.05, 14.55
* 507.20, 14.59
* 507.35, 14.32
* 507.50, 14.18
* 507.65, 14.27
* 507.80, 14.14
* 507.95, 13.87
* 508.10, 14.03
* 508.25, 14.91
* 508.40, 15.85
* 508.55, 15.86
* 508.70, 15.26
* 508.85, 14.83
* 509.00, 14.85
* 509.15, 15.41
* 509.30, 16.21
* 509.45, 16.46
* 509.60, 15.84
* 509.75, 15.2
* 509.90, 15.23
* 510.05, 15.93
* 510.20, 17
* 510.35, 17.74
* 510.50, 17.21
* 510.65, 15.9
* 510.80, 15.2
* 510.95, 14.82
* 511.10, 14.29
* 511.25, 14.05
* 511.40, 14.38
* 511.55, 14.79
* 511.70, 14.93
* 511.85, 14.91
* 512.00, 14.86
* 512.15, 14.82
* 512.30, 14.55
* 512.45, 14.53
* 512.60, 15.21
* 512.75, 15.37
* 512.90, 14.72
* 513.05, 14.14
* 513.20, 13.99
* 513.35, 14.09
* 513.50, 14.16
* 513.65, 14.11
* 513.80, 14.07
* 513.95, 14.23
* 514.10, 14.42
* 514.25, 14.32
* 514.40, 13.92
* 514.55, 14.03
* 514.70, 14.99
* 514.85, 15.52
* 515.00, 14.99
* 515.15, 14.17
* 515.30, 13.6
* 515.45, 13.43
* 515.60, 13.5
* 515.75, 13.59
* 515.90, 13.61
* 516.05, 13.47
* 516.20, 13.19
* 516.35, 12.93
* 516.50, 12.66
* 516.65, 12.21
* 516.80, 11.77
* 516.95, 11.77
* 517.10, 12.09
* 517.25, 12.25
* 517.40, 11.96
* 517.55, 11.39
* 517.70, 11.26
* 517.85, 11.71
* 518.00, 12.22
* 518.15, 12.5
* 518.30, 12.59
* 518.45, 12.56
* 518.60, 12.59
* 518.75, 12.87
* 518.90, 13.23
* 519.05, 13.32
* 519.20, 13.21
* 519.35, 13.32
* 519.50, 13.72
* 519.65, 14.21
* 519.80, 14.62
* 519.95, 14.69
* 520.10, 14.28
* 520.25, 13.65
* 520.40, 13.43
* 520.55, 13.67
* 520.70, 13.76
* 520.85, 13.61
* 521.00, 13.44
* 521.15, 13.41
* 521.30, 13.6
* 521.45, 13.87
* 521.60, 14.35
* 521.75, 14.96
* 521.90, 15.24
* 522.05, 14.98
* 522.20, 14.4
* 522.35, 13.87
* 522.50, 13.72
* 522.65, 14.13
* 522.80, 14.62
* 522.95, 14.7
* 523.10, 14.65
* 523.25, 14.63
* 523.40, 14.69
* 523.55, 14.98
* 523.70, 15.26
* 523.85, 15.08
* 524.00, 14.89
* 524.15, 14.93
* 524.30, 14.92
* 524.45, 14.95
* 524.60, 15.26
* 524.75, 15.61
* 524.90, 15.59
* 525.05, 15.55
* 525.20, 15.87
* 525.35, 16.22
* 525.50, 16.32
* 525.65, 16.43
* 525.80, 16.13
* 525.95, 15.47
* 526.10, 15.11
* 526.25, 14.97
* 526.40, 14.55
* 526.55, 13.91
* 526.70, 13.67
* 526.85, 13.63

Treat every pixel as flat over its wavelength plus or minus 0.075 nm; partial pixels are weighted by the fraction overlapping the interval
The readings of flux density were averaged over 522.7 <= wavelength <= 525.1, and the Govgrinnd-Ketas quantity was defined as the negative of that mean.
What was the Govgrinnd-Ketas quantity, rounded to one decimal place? -15.0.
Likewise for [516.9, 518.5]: -12.0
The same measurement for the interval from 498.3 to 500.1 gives -14.7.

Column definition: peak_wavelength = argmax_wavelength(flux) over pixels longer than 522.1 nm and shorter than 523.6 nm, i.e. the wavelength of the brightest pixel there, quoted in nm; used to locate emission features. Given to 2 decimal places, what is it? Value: 523.55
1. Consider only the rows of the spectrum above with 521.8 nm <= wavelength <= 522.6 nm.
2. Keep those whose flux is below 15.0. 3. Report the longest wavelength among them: 522.50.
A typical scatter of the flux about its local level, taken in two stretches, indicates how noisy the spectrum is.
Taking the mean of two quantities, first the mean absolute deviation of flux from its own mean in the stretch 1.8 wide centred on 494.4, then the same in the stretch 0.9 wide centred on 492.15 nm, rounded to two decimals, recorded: 0.26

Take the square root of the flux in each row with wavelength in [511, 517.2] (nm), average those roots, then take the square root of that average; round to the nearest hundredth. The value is 1.93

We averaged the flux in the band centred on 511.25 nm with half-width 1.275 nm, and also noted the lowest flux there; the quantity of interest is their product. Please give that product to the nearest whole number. 215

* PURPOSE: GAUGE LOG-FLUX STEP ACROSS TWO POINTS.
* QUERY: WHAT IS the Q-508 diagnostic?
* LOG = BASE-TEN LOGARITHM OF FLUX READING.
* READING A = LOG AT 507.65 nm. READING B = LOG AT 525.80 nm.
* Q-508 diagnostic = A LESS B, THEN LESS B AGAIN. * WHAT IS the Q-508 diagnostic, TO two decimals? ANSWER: -1.26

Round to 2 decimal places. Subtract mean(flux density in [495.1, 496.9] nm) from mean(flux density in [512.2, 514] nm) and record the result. -1.04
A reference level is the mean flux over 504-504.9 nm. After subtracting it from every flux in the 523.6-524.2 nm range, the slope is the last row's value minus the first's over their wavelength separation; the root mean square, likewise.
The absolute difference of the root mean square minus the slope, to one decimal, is 1.3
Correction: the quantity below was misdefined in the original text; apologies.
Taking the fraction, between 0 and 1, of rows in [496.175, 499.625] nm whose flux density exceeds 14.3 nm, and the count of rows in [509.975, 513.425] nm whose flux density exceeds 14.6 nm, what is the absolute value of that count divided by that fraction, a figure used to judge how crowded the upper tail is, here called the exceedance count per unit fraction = 16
